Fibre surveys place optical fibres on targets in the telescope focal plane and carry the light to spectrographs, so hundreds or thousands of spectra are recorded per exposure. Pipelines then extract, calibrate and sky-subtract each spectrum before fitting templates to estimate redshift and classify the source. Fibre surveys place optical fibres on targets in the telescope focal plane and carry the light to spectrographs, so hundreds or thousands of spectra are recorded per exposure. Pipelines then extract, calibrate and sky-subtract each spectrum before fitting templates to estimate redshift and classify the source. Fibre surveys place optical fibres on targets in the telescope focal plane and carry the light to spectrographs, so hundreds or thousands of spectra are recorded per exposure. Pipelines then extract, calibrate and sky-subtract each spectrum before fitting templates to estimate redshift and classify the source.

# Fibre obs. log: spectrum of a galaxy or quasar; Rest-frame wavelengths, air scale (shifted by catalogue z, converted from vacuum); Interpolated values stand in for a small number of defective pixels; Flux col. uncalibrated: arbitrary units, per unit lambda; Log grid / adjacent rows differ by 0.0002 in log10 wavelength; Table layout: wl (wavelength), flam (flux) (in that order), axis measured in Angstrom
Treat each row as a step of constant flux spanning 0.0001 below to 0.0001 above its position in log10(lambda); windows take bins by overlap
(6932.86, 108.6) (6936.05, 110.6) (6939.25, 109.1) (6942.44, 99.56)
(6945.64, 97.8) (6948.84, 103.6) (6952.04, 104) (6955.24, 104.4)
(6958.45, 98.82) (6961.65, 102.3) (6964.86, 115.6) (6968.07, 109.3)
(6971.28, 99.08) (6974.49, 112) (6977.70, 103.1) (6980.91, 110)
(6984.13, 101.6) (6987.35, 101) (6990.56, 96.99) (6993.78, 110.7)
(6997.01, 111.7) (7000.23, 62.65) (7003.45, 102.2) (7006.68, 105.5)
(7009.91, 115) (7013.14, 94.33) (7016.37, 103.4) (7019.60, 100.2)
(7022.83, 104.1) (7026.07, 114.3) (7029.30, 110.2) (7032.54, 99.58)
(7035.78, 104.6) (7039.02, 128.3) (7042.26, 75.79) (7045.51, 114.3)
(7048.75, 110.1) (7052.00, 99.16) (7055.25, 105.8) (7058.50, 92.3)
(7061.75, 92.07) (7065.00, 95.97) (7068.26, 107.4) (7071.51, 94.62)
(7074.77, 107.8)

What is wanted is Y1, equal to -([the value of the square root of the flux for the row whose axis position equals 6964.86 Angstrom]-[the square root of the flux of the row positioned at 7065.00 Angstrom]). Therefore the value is -0.96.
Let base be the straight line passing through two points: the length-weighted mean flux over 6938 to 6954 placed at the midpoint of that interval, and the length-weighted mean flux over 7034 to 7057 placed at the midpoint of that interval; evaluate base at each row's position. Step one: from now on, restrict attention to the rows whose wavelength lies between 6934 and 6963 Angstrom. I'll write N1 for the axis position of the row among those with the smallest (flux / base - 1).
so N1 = 6945.64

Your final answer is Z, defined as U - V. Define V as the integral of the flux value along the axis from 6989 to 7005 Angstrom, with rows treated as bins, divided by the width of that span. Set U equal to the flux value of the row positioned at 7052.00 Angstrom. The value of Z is 2.3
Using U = 99.16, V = 97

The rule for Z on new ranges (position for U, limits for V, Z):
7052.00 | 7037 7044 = -3.2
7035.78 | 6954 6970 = -1.3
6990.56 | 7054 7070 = -1.5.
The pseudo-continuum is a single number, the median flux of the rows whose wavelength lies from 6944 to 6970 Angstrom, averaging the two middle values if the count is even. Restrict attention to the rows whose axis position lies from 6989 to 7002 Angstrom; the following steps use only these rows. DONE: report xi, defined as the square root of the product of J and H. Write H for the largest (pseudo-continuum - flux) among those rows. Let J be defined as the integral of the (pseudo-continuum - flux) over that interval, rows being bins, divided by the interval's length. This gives 18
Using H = 41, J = 8.2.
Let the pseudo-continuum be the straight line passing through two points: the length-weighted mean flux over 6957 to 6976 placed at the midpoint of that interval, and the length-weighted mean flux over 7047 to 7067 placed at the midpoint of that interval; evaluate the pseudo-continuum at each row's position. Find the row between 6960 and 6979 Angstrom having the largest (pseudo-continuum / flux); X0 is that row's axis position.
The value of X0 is 6971.28 Angstrom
